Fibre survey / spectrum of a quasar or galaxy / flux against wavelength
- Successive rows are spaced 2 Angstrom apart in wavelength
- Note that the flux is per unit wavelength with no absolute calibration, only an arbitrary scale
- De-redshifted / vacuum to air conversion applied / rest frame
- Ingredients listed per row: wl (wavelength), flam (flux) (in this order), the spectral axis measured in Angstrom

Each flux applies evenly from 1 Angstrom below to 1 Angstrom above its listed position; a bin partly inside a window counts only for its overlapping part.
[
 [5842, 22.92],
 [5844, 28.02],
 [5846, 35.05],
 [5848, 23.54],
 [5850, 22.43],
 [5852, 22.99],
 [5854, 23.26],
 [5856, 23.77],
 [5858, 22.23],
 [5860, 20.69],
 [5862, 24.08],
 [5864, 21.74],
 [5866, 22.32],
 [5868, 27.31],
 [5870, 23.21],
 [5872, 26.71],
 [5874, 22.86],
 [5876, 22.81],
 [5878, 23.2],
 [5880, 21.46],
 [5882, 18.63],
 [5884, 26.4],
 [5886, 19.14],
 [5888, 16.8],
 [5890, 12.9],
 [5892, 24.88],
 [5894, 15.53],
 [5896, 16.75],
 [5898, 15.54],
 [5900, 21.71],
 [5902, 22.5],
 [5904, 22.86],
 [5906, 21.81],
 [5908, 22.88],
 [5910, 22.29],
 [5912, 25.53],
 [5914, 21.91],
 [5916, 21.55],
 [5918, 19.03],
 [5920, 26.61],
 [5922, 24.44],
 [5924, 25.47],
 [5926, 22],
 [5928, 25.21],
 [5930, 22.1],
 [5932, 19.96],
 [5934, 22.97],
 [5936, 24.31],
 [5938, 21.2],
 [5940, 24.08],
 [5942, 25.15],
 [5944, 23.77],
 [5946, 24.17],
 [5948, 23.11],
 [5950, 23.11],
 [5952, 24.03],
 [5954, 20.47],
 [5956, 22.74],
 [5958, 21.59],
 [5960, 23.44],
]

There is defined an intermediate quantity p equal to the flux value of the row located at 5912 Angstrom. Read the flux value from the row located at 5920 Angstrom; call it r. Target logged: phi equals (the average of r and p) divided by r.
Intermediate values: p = 25.53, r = 26.61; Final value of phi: 0.98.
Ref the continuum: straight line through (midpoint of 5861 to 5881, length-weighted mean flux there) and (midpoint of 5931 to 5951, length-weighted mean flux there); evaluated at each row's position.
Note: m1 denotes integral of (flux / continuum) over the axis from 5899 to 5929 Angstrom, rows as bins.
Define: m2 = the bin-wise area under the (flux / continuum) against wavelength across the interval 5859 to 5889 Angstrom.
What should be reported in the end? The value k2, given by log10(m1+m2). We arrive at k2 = 1.77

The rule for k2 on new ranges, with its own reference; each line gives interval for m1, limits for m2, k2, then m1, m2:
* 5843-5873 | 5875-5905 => 1.75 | 31.1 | 25.7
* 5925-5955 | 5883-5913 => 1.75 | 29.8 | 26.3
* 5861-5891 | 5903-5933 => 1.76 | 28.0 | 29.5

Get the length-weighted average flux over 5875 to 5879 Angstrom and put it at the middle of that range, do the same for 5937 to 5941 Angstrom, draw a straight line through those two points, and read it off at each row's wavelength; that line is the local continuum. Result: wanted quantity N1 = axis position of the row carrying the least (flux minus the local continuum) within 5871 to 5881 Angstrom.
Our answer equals 5880 Angstrom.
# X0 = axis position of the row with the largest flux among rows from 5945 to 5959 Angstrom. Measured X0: 5946 Angstrom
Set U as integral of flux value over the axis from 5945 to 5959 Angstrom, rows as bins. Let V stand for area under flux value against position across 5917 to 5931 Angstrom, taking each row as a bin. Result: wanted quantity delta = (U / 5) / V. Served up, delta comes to 0.193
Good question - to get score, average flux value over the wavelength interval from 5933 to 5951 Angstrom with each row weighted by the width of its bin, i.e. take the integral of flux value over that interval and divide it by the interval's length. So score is 23.5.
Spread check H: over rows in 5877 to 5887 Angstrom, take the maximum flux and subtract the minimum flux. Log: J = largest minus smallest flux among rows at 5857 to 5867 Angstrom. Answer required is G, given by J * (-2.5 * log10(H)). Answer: -8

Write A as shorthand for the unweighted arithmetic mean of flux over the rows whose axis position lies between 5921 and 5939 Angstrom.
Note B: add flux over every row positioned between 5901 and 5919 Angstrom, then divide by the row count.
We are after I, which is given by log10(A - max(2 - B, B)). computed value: -0.1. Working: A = 23.1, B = 22.3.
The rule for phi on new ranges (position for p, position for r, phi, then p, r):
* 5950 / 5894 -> 1.24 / 23.11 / 15.53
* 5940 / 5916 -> 1.06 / 24.08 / 21.55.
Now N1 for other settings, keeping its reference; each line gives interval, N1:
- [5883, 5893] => 5890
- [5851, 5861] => 5860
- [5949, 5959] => 5954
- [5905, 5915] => 5906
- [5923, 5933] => 5932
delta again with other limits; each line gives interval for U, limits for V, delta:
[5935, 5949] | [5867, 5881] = 0.198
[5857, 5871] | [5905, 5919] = 0.208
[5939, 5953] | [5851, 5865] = 0.211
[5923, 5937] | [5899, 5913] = 0.203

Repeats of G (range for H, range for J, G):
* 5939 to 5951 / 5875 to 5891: -10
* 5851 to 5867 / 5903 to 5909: -1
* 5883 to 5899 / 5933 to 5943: -11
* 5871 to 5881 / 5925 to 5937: -9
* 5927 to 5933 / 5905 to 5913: -7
